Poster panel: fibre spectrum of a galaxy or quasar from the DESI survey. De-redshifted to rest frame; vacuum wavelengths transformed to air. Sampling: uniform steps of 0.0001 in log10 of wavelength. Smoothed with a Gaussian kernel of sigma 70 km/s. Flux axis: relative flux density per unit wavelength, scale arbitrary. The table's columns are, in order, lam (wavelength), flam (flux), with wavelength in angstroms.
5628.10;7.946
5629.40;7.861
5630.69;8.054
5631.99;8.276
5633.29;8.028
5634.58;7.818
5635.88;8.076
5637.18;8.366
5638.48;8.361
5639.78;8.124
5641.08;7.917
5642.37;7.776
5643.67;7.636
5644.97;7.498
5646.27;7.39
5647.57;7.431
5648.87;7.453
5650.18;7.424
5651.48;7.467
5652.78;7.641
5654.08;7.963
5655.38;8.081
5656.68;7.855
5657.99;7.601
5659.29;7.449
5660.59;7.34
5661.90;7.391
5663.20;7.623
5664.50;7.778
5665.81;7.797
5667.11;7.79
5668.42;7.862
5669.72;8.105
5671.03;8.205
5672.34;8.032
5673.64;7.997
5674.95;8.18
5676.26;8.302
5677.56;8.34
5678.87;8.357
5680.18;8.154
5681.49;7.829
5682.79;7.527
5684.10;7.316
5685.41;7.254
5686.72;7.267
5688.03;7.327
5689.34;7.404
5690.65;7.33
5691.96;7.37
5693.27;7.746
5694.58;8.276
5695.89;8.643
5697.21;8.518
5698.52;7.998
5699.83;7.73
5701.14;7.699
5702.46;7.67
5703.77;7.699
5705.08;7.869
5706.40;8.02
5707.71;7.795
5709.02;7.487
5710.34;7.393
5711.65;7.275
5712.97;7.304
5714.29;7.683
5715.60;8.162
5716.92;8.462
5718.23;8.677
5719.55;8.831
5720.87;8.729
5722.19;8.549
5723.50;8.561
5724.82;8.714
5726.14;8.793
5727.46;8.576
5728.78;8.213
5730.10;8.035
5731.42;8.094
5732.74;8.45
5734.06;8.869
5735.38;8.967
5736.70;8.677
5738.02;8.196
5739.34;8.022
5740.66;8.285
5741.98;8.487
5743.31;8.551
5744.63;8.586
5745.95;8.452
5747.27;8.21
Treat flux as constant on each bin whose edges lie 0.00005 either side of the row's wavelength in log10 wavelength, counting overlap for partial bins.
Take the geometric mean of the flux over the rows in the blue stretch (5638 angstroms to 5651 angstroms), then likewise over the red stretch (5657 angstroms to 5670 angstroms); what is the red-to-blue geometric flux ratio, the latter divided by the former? 1.00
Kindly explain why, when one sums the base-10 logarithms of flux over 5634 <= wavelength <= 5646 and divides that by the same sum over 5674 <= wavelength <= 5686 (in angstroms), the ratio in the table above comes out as 1.00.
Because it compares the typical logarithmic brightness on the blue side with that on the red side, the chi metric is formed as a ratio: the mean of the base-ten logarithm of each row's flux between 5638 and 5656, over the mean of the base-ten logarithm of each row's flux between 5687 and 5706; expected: 1.00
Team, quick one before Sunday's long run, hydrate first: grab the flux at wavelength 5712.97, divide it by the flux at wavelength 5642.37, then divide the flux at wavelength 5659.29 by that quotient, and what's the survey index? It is 7.93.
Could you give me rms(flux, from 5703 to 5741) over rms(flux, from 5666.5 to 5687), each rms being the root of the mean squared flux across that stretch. 1.04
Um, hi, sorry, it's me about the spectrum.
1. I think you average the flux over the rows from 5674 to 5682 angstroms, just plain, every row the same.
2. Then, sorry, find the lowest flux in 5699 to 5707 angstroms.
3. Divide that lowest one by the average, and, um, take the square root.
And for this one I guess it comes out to 0.968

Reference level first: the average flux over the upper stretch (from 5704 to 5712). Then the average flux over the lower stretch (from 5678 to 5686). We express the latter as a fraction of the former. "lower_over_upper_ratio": 1.01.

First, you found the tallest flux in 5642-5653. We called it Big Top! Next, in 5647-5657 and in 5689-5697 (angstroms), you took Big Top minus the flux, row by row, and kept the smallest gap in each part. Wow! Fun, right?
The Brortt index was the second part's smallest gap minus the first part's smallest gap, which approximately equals -0.56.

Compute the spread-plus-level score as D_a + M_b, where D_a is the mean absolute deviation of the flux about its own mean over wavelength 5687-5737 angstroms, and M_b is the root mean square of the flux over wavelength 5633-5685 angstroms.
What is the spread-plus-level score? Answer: 8.3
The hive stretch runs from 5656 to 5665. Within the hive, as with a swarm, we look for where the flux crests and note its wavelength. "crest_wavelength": 5656.68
